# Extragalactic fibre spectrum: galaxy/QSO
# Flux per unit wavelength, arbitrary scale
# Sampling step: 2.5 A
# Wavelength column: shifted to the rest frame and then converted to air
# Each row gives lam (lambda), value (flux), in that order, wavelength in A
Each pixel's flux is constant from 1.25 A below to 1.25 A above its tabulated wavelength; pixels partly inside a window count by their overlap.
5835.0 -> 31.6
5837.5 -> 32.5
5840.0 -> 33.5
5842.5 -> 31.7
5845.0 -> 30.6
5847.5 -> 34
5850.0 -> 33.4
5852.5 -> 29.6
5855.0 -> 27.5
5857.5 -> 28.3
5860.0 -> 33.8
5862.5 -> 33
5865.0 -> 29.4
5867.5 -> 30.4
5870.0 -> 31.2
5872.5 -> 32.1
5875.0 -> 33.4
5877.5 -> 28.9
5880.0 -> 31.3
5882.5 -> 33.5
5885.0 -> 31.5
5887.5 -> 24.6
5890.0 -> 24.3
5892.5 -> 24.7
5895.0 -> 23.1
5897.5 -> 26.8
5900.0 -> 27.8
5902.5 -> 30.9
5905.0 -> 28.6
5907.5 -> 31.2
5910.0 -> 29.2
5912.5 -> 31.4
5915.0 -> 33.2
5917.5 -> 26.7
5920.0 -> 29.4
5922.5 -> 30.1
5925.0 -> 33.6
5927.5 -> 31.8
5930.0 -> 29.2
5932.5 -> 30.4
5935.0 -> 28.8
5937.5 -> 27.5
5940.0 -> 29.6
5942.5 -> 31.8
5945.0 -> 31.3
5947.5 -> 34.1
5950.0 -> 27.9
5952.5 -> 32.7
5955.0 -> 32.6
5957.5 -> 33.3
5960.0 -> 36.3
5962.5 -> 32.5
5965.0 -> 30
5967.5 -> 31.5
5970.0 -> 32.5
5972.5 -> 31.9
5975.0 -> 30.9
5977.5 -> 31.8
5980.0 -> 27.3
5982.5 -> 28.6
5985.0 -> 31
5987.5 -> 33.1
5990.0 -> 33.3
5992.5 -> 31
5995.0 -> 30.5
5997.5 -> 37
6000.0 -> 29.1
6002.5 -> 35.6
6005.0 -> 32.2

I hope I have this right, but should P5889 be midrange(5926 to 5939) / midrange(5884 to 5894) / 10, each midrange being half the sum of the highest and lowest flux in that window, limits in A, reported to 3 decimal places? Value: 0.106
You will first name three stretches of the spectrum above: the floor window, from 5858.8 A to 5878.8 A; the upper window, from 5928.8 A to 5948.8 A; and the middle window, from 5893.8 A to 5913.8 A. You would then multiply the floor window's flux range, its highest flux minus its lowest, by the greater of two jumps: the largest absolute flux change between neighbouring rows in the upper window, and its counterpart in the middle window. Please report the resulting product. 18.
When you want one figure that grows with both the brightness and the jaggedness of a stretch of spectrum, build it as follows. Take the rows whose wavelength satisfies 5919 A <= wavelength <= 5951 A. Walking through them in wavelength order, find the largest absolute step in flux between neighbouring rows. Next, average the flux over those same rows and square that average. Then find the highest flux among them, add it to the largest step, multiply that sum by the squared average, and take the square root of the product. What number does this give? 193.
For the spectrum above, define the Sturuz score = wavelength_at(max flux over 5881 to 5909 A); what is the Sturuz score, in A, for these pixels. 5882.5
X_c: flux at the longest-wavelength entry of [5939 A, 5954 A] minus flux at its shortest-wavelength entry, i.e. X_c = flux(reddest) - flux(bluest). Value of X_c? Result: 3.1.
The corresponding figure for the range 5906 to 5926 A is 2.4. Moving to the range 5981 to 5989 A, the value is 4.5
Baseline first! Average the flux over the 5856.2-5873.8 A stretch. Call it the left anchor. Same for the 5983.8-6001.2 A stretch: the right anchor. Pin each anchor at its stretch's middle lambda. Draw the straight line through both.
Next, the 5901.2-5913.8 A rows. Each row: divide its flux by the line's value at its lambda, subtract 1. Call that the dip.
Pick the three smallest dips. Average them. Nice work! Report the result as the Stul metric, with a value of -0.06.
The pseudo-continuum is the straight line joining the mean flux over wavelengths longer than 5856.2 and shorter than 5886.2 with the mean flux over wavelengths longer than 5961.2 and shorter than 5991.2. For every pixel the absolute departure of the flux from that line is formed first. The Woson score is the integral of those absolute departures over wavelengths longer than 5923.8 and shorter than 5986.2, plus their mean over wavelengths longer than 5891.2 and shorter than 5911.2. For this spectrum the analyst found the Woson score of 110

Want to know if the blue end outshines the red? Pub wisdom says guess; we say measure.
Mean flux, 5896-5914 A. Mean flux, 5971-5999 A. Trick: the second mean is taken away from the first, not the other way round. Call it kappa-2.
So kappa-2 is -2.1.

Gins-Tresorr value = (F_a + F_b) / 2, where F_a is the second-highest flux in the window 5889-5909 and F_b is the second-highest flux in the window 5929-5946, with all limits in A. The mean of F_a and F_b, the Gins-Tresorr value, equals 31.1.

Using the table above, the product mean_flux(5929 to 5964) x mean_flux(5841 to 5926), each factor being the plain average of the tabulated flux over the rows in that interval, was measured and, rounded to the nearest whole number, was 938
